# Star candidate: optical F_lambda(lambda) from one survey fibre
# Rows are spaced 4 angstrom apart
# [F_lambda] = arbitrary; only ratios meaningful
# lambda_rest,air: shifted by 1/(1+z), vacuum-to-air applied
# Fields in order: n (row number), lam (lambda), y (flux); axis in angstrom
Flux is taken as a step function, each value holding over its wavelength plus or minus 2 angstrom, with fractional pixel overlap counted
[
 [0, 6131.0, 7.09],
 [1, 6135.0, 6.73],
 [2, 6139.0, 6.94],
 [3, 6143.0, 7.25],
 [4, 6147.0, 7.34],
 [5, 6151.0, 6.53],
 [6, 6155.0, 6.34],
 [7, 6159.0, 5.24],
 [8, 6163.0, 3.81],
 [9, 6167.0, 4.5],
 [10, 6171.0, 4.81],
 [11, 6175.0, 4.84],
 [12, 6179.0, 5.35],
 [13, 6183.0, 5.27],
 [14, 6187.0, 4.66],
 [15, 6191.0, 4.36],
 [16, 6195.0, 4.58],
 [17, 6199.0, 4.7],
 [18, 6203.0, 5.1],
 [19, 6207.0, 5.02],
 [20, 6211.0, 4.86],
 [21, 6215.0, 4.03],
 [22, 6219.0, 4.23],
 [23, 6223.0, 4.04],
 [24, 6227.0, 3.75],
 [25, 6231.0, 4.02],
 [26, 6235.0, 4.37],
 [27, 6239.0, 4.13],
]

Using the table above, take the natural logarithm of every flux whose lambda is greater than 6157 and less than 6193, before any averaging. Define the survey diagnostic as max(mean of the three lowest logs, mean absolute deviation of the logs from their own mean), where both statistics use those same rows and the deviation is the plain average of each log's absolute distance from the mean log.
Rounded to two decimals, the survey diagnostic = 1.44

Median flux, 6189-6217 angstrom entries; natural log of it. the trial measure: 1.55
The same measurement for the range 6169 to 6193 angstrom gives 1.57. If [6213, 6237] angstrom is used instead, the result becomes 1.40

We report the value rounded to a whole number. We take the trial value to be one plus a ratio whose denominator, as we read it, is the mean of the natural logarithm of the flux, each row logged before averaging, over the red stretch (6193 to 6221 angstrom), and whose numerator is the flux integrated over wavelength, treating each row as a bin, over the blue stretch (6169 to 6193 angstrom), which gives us 77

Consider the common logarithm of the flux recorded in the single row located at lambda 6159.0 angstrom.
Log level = 0.719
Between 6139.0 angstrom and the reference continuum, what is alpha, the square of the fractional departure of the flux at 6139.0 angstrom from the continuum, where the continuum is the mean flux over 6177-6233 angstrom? 0.269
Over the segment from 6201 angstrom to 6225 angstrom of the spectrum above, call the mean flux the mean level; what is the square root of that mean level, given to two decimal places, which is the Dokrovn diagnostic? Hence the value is 2.13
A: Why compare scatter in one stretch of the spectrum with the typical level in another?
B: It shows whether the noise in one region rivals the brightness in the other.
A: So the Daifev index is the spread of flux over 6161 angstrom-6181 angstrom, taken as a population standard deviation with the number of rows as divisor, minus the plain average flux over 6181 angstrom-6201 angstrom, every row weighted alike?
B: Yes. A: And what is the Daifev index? -4.21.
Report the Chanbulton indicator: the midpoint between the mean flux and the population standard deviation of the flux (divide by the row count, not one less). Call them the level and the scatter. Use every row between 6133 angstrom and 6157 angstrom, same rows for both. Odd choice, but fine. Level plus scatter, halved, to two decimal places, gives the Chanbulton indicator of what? 3.61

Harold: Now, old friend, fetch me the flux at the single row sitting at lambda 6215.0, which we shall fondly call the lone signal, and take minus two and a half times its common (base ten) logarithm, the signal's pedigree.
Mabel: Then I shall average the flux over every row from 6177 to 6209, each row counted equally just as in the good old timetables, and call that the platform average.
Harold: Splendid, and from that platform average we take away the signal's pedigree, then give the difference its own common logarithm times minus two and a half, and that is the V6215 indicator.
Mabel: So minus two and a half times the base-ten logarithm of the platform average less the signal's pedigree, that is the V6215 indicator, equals -2.01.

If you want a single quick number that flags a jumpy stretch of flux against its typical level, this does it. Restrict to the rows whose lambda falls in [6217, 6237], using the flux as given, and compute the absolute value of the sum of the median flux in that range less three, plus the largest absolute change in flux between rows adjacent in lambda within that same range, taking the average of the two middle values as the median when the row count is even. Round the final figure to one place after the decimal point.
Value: 1.4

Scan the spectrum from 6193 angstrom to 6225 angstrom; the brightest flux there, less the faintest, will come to 1.1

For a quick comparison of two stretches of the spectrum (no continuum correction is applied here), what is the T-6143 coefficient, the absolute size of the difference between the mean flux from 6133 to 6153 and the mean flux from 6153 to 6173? 2.0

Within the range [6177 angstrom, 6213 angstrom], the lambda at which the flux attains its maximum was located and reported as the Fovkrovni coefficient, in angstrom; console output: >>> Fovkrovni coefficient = 6179.0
